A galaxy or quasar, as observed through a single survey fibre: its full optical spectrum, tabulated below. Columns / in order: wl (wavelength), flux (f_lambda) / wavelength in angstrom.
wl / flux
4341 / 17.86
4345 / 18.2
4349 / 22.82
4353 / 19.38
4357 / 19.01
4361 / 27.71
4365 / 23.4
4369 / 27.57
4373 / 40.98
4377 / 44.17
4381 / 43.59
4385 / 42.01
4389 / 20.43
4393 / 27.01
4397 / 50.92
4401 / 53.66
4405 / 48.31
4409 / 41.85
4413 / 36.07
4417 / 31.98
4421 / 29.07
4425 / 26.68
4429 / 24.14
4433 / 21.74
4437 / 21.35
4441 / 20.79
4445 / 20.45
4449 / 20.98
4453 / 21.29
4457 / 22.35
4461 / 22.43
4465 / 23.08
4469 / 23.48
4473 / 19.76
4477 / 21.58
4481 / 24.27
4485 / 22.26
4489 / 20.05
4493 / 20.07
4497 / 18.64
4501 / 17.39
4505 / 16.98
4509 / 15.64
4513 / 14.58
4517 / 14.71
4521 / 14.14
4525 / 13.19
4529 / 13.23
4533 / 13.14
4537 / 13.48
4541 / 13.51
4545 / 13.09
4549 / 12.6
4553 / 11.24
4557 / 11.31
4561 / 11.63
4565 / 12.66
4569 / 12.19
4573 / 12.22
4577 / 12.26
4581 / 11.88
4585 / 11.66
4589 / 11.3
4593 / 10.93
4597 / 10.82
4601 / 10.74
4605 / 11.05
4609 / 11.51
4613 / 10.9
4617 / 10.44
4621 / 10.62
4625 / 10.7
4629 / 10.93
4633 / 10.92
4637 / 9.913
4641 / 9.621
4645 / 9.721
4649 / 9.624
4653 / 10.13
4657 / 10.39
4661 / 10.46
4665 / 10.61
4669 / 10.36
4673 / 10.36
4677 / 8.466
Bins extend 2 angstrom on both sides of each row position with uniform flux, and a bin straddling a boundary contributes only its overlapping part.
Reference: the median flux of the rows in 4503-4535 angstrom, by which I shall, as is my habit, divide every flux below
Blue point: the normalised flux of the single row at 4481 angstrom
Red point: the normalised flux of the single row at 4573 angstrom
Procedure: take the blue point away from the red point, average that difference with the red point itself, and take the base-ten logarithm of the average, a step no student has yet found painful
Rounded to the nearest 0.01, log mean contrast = -2.23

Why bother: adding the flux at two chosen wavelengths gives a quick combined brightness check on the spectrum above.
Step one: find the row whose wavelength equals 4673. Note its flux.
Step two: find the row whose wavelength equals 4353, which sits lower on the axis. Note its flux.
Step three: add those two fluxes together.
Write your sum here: 30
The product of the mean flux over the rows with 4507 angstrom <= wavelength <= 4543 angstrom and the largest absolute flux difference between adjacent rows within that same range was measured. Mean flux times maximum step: 15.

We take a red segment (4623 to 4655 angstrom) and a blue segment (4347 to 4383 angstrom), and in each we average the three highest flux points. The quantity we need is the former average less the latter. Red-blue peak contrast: -32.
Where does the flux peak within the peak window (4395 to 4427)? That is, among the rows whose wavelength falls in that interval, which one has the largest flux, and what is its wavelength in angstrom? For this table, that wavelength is 4401 angstrom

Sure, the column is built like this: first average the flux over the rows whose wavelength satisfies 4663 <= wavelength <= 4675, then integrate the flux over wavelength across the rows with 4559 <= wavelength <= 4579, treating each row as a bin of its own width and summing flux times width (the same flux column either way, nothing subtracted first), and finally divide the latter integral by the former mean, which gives 23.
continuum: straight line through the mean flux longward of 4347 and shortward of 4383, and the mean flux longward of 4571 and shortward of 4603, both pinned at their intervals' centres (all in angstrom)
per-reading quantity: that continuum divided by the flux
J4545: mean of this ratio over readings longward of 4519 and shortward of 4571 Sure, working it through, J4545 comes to 1.18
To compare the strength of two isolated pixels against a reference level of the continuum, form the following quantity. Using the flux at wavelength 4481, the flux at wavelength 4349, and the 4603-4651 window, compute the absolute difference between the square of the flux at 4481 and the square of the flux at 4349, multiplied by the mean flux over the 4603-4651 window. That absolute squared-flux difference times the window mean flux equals 717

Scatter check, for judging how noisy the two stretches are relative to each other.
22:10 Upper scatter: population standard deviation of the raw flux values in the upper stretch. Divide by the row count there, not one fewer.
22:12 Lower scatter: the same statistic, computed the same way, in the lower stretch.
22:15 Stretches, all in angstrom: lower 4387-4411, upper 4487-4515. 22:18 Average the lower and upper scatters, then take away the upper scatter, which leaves 5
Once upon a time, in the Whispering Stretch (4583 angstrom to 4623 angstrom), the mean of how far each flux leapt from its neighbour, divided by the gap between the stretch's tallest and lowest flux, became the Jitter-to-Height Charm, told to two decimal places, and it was 0.27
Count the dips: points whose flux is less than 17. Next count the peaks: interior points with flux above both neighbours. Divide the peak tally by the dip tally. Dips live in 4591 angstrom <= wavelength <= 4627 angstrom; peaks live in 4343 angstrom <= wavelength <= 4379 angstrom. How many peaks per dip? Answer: 0.22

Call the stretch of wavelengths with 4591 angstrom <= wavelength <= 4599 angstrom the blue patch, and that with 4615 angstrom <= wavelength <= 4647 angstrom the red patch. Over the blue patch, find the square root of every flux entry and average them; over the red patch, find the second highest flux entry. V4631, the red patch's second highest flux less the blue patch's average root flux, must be 7.6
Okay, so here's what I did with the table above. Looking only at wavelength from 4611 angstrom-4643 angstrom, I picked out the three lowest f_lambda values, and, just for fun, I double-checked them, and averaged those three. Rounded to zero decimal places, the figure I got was 10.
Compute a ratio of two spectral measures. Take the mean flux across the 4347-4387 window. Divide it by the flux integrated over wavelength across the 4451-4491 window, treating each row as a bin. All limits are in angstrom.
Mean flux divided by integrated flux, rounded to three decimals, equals 0.035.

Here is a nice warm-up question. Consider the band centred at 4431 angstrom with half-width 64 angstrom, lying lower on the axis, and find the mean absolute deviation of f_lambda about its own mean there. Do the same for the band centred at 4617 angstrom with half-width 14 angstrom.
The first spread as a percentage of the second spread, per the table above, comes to 3536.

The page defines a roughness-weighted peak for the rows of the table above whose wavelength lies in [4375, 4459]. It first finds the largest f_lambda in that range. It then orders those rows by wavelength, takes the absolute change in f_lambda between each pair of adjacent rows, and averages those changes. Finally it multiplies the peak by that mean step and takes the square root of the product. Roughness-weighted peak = 16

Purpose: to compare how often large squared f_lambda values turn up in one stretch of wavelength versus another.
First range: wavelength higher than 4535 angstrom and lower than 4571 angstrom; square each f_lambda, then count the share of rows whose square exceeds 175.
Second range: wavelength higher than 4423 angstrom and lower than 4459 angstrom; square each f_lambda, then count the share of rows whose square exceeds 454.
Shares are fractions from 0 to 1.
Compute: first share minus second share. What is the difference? -0.3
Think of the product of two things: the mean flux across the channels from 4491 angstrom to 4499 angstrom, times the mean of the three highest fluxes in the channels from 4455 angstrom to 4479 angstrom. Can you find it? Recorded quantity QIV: 445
